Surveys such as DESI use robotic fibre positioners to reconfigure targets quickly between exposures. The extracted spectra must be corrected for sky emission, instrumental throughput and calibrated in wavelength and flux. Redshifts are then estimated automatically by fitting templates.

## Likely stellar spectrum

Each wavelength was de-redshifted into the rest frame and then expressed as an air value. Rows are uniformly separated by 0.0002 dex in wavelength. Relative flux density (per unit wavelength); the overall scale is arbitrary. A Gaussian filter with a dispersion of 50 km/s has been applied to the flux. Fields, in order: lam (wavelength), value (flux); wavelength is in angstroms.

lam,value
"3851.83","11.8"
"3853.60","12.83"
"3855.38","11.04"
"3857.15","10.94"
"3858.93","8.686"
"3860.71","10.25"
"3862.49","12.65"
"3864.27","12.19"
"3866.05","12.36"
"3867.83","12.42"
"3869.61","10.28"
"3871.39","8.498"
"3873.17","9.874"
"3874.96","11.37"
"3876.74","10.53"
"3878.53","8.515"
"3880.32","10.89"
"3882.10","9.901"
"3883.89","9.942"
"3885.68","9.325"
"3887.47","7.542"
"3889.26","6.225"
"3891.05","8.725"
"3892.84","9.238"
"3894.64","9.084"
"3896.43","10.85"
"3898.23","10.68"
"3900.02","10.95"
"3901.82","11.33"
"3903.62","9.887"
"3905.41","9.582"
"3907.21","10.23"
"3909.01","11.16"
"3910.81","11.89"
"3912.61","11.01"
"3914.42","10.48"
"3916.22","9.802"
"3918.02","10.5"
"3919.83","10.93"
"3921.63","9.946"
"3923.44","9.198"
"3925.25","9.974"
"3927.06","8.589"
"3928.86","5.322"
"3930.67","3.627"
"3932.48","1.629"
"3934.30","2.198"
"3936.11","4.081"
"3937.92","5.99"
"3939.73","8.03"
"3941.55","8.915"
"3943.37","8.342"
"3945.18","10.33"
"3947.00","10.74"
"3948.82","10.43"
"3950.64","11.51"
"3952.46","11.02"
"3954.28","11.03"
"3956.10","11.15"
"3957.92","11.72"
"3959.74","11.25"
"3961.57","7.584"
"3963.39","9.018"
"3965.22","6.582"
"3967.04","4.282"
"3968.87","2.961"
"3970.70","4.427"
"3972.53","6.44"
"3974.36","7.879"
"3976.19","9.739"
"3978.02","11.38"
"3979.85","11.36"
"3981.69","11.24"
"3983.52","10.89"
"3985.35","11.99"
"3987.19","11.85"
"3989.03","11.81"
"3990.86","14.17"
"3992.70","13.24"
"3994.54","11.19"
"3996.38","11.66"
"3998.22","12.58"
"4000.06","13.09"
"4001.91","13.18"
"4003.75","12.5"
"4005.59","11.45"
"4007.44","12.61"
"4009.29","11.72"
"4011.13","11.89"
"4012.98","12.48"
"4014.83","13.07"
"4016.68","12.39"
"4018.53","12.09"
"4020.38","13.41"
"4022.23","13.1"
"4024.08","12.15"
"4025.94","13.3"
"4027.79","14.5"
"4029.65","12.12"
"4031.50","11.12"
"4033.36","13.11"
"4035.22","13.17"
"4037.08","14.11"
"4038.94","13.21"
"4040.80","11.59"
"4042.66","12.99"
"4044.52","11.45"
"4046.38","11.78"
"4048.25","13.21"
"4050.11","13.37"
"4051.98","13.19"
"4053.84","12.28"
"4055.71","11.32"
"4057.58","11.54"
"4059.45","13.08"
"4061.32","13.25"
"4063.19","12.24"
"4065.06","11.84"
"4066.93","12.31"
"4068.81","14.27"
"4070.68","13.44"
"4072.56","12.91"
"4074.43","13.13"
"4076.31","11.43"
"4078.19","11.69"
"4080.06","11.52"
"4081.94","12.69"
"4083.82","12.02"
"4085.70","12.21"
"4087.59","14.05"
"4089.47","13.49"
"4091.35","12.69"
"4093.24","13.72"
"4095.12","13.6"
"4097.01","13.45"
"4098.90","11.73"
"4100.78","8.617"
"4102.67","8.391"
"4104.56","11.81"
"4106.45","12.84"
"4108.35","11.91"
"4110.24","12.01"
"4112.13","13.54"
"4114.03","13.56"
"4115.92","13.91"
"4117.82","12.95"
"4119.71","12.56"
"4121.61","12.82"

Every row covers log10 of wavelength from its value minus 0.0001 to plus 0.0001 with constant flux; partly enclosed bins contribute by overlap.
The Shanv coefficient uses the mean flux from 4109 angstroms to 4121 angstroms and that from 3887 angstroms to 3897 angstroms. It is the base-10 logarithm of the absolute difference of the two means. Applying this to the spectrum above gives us 0.7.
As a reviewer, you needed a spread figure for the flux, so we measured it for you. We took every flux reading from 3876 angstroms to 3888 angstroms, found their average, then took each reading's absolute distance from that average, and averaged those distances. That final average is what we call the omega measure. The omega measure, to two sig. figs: 0.91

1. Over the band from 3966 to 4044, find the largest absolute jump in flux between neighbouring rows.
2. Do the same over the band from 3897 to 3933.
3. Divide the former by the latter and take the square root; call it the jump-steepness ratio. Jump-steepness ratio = 0.85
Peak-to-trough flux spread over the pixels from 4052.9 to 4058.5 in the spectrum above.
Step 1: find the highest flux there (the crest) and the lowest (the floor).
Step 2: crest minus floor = 1.0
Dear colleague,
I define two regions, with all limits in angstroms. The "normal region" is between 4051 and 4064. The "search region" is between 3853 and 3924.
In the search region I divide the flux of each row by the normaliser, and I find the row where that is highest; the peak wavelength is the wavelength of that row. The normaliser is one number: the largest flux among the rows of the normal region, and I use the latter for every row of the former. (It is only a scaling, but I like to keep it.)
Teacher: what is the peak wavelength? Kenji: 3853.60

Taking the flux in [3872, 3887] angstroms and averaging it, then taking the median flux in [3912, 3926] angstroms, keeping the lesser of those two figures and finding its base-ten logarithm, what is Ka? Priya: 1.00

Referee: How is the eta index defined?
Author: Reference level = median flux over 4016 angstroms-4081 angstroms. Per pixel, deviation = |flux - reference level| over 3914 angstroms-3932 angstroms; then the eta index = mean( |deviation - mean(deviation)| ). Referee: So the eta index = 1.8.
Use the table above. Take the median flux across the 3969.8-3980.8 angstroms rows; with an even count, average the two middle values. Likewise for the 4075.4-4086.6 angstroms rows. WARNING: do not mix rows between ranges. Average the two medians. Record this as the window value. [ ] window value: 10.3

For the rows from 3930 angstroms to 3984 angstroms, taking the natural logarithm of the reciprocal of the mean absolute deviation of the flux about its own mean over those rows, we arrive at -1.0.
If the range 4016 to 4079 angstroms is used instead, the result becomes 0.3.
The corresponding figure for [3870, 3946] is -0.6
